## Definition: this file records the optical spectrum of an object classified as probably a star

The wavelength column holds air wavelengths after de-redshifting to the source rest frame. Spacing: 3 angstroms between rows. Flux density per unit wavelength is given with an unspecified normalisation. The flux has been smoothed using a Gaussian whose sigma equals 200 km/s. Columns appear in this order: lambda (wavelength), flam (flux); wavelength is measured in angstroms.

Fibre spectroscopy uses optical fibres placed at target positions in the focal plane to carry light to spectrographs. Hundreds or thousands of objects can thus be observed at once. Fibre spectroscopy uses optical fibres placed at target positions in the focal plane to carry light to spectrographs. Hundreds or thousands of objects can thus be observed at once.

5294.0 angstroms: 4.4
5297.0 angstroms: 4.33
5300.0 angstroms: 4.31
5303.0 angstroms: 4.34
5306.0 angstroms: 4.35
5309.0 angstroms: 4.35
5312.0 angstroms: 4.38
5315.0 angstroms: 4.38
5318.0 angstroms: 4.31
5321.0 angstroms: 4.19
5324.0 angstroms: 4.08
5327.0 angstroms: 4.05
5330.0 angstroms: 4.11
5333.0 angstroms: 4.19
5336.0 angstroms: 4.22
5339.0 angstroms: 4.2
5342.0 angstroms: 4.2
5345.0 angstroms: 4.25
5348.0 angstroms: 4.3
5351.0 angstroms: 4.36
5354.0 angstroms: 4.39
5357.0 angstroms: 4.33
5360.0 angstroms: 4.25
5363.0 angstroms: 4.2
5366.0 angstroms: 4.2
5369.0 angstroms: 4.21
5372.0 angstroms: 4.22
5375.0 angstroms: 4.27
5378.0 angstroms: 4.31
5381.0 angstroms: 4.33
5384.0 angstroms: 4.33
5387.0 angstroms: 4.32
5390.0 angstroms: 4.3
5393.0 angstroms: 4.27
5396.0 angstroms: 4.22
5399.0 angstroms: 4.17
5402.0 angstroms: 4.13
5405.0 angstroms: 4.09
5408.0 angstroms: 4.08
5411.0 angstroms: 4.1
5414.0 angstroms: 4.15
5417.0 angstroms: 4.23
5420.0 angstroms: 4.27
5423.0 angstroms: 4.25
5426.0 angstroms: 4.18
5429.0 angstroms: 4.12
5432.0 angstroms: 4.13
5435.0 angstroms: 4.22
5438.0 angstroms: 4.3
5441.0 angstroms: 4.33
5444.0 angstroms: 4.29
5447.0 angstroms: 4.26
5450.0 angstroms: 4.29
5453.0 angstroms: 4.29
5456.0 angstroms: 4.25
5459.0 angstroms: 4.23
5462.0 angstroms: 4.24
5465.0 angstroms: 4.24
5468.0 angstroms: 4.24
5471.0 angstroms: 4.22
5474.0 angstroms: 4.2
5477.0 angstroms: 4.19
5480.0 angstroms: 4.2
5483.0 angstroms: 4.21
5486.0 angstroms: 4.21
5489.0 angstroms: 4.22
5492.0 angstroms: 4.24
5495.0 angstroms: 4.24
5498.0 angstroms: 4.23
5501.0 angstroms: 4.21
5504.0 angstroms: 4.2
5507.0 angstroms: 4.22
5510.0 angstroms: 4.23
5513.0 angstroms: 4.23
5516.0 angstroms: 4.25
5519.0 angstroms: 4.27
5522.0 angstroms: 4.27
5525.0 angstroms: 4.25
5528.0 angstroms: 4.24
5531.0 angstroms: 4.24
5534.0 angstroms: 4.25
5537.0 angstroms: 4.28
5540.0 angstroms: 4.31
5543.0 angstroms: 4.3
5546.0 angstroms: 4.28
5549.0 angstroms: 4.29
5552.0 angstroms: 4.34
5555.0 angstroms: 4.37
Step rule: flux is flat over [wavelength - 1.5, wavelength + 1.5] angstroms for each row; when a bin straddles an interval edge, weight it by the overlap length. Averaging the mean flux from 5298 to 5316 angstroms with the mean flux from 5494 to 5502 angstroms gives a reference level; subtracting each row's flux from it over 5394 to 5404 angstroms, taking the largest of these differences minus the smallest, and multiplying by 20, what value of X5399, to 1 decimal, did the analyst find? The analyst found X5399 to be 1.8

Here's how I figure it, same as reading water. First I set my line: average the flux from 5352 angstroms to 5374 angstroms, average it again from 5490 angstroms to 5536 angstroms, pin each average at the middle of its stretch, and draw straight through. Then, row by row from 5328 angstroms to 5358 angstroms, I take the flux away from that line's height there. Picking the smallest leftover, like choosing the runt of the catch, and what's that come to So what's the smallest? -0.13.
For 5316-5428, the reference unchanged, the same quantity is -0.13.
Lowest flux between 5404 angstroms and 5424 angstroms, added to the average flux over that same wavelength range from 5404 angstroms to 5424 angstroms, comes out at 8.25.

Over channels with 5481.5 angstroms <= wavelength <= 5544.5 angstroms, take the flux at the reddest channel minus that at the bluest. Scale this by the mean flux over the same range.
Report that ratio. 0.021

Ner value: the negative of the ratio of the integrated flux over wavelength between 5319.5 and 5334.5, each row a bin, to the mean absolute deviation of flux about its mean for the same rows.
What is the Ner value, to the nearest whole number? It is -1172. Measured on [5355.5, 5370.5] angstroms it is -1528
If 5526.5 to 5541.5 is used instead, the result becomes -2579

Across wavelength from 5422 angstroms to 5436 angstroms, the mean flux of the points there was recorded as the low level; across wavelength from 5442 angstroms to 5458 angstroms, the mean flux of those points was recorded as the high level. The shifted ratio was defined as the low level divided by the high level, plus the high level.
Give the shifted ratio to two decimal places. 5.25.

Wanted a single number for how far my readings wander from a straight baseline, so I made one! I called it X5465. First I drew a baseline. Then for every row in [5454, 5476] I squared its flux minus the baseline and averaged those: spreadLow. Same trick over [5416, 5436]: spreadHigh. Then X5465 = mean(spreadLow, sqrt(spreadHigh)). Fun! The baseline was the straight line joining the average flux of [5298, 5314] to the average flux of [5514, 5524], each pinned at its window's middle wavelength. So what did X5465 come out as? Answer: 0.058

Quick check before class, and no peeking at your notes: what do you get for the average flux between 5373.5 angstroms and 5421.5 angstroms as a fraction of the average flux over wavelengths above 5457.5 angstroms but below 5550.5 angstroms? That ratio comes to 1.00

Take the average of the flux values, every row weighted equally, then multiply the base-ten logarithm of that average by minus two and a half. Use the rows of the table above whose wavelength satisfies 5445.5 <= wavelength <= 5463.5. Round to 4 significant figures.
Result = -1.574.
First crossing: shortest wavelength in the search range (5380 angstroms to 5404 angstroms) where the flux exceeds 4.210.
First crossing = 5381.0 angstroms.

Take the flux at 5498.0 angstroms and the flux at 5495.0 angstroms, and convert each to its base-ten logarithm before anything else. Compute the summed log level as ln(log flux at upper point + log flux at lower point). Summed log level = 0.226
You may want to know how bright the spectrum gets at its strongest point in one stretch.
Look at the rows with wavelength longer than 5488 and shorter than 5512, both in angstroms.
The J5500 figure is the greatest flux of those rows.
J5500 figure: 4.24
